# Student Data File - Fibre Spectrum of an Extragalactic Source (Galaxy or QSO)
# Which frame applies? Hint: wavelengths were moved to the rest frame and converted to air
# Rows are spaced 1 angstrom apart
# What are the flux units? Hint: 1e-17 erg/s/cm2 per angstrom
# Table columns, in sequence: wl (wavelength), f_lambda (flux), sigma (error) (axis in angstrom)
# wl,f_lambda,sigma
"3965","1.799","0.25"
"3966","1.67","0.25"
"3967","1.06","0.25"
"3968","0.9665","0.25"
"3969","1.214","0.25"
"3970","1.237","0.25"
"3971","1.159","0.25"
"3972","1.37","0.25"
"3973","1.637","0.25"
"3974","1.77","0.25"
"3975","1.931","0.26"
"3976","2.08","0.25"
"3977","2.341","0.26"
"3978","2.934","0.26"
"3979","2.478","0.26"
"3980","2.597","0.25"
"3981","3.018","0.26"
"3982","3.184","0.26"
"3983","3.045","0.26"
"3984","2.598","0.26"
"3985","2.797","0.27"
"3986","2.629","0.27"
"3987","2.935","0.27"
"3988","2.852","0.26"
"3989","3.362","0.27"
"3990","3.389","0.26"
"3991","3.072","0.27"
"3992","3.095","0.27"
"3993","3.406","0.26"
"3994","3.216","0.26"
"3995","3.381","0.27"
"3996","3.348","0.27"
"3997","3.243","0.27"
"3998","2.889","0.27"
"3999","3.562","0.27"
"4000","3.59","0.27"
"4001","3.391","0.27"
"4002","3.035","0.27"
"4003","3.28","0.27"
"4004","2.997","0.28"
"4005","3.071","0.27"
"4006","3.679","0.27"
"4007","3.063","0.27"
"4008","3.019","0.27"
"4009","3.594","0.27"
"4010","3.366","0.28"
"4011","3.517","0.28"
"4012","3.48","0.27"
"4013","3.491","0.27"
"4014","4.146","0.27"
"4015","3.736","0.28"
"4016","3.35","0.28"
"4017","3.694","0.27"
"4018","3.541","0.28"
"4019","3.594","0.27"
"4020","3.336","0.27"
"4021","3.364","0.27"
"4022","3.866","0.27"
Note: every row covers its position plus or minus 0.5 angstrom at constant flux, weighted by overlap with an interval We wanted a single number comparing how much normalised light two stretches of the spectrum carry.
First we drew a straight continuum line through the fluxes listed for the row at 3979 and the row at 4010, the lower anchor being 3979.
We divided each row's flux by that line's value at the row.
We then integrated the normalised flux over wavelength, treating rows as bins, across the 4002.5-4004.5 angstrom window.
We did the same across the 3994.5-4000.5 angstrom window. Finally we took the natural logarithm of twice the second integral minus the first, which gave 2.43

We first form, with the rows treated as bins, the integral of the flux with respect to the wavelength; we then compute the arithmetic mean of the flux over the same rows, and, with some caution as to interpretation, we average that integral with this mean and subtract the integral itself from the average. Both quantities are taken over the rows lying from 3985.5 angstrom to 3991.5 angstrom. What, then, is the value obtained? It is -7.6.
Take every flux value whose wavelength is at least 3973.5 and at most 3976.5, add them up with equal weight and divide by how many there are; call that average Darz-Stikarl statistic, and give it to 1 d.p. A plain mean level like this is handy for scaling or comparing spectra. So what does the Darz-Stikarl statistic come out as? 1.9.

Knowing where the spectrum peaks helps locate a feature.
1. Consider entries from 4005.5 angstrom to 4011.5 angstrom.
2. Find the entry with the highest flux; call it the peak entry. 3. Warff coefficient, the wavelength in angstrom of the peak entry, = 4006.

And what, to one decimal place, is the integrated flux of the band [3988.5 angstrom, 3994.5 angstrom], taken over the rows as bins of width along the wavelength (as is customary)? 19.5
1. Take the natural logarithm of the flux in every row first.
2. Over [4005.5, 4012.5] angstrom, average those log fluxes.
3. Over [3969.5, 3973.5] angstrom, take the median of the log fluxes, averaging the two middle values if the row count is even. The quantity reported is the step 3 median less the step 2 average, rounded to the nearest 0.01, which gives -0.95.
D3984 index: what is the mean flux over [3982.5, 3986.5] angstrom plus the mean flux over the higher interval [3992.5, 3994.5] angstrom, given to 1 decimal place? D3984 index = 6.1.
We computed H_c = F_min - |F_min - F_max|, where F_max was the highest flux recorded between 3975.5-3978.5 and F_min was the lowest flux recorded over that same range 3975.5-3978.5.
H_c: 1.2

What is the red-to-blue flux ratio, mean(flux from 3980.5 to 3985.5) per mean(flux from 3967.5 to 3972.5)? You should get 2.5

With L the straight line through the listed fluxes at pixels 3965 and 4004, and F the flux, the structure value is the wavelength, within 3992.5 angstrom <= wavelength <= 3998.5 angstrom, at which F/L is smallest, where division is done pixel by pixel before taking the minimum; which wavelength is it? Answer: 3998 angstrom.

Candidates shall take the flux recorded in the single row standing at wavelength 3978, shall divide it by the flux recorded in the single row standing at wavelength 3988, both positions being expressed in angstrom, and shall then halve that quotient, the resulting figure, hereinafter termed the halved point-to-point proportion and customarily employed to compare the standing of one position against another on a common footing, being 0.51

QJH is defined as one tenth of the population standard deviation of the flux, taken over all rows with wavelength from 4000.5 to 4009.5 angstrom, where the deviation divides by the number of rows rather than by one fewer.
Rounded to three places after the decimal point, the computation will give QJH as 0.025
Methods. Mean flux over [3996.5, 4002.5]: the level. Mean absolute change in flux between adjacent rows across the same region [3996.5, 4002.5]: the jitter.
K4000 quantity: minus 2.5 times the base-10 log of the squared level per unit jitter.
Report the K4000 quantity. -3.81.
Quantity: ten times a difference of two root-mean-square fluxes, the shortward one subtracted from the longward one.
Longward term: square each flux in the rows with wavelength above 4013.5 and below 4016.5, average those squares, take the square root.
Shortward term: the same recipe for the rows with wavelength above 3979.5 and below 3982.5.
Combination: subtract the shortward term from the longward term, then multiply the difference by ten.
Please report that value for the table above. 8.1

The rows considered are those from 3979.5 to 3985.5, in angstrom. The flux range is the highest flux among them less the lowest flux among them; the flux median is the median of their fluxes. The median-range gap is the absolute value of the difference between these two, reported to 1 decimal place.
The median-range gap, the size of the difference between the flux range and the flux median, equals 2.3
